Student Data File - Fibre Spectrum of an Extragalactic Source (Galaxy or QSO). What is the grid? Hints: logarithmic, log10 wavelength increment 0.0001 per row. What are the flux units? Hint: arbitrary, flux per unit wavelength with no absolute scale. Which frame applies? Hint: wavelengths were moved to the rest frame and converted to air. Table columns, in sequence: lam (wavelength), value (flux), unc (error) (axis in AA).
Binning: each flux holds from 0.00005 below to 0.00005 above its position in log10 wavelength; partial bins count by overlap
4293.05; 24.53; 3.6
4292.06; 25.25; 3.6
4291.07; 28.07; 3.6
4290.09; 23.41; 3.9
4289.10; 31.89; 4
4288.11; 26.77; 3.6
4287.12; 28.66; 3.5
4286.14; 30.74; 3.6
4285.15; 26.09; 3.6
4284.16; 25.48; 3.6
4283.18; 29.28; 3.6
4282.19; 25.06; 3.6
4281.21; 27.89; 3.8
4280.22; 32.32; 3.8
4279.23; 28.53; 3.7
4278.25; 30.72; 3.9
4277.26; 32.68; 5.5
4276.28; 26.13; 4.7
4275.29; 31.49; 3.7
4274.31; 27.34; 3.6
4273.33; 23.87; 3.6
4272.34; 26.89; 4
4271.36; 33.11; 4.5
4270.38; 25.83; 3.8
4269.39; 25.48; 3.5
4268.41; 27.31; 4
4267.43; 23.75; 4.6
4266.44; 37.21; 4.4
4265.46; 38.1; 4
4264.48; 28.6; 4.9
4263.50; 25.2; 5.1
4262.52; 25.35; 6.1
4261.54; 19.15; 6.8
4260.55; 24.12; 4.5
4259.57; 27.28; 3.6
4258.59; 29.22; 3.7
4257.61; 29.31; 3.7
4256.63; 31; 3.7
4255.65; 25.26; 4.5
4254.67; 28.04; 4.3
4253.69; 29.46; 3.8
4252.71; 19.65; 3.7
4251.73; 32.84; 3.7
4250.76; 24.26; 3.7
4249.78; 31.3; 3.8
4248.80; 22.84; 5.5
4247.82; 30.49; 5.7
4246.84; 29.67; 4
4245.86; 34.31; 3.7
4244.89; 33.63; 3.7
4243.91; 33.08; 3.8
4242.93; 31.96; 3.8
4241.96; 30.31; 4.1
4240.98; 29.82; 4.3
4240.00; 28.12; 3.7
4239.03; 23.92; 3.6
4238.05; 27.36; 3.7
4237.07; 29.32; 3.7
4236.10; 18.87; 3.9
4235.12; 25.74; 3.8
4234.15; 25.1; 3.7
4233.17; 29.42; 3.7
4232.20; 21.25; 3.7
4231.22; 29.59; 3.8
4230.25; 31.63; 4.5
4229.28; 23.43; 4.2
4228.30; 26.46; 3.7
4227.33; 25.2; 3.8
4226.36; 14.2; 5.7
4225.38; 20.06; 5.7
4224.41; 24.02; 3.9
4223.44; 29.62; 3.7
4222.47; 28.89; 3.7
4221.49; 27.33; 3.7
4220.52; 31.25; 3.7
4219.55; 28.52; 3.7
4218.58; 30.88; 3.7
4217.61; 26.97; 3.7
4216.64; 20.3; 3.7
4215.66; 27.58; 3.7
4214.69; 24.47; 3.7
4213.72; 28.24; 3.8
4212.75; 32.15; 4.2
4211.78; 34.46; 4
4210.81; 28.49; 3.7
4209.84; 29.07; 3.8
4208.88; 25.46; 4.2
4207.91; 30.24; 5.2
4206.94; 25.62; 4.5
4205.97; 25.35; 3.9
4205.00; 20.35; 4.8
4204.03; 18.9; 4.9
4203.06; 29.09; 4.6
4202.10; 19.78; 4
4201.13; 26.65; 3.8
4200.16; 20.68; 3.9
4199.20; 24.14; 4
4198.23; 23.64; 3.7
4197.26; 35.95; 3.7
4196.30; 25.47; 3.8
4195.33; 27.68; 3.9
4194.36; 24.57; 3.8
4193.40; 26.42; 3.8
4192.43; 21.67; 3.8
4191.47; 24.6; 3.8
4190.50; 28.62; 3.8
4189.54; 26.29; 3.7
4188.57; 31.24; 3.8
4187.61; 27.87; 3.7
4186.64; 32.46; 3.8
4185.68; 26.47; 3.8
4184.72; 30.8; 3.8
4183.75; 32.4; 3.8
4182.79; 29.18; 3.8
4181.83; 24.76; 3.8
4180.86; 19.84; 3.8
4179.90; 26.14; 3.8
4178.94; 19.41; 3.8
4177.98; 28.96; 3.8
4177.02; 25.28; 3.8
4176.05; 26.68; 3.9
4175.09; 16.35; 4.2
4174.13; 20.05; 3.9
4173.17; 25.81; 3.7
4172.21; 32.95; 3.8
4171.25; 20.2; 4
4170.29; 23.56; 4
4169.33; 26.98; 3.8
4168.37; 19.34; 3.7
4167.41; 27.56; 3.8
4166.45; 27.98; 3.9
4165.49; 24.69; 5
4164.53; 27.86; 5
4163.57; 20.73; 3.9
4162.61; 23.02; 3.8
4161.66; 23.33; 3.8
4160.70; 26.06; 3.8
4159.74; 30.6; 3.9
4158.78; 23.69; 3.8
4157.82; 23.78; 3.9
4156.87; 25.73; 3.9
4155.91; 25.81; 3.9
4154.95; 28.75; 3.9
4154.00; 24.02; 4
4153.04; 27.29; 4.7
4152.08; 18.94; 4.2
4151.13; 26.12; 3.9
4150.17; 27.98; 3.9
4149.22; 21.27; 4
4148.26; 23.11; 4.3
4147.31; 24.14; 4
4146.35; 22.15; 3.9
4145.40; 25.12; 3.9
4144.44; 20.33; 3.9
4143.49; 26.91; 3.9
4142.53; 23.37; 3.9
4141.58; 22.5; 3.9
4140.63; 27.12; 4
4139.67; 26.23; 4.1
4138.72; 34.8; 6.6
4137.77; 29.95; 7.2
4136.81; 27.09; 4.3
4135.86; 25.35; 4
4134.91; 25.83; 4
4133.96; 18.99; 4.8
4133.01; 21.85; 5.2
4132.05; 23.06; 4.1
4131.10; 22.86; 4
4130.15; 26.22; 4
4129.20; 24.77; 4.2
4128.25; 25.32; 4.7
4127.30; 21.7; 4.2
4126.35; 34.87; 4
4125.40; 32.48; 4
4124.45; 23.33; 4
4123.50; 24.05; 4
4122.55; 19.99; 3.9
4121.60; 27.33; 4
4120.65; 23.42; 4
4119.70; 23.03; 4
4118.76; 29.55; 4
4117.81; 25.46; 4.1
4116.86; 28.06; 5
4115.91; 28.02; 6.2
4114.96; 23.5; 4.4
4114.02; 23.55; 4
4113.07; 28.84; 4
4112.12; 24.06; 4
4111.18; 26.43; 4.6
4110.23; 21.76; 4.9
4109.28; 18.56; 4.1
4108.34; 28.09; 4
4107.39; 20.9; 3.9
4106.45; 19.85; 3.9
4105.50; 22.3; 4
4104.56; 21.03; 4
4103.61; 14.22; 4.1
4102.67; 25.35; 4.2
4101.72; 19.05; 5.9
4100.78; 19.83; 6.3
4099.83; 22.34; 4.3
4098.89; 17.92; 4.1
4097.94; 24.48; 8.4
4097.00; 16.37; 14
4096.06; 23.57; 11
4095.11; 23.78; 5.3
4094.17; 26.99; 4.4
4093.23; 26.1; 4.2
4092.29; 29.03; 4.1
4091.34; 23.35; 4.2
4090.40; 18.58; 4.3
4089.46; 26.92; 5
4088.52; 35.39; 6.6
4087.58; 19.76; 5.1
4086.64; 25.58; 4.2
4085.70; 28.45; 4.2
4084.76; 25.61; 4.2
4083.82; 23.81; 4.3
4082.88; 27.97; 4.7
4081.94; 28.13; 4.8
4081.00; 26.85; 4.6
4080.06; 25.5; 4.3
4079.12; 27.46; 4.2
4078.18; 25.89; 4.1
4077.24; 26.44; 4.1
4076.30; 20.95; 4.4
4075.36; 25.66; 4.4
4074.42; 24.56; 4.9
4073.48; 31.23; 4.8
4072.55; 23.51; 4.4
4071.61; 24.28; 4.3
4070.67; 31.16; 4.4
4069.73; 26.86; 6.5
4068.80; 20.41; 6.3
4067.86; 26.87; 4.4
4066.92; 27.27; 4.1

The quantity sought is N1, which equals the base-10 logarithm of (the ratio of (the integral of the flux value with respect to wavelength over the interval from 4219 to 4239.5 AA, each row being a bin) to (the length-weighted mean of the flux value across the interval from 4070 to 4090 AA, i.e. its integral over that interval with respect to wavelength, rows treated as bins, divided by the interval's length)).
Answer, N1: 1.30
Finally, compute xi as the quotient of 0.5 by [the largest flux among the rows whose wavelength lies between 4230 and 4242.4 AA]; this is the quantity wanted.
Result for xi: 0.0158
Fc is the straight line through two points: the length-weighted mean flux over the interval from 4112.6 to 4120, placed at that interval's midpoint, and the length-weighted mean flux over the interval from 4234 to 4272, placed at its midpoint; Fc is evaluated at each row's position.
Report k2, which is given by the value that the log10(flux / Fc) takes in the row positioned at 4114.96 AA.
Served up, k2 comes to -0.05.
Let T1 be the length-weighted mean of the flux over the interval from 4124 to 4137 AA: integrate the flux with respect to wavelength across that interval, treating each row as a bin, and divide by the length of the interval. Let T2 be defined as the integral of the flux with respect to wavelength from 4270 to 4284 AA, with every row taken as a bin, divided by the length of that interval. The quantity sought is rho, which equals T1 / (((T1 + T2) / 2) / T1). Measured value 23.7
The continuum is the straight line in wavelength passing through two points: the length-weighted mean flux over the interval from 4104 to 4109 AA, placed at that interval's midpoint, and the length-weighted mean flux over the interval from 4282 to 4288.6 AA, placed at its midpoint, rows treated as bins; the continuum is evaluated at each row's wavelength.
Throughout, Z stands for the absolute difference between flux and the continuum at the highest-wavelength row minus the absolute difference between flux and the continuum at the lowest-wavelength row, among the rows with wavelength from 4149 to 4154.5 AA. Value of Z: -1.8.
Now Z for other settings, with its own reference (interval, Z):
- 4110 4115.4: 0.6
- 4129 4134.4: 2.1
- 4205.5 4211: 3.0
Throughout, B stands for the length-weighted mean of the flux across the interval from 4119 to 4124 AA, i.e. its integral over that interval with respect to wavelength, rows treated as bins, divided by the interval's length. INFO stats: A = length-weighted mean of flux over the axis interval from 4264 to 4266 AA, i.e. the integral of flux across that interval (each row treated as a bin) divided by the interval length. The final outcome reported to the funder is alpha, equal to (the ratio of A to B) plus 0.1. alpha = 1.51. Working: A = 33.5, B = 23.9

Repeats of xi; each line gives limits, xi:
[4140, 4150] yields 0.0184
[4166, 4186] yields 0.0152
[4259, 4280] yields 0.0131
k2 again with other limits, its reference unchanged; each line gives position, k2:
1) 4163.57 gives -0.11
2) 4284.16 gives -0.05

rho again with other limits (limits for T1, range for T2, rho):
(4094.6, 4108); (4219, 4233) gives 18.6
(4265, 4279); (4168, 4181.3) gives 32.3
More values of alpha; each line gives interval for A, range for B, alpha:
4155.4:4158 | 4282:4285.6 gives 1.05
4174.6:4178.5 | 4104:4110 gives 1.22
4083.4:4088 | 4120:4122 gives 1.09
